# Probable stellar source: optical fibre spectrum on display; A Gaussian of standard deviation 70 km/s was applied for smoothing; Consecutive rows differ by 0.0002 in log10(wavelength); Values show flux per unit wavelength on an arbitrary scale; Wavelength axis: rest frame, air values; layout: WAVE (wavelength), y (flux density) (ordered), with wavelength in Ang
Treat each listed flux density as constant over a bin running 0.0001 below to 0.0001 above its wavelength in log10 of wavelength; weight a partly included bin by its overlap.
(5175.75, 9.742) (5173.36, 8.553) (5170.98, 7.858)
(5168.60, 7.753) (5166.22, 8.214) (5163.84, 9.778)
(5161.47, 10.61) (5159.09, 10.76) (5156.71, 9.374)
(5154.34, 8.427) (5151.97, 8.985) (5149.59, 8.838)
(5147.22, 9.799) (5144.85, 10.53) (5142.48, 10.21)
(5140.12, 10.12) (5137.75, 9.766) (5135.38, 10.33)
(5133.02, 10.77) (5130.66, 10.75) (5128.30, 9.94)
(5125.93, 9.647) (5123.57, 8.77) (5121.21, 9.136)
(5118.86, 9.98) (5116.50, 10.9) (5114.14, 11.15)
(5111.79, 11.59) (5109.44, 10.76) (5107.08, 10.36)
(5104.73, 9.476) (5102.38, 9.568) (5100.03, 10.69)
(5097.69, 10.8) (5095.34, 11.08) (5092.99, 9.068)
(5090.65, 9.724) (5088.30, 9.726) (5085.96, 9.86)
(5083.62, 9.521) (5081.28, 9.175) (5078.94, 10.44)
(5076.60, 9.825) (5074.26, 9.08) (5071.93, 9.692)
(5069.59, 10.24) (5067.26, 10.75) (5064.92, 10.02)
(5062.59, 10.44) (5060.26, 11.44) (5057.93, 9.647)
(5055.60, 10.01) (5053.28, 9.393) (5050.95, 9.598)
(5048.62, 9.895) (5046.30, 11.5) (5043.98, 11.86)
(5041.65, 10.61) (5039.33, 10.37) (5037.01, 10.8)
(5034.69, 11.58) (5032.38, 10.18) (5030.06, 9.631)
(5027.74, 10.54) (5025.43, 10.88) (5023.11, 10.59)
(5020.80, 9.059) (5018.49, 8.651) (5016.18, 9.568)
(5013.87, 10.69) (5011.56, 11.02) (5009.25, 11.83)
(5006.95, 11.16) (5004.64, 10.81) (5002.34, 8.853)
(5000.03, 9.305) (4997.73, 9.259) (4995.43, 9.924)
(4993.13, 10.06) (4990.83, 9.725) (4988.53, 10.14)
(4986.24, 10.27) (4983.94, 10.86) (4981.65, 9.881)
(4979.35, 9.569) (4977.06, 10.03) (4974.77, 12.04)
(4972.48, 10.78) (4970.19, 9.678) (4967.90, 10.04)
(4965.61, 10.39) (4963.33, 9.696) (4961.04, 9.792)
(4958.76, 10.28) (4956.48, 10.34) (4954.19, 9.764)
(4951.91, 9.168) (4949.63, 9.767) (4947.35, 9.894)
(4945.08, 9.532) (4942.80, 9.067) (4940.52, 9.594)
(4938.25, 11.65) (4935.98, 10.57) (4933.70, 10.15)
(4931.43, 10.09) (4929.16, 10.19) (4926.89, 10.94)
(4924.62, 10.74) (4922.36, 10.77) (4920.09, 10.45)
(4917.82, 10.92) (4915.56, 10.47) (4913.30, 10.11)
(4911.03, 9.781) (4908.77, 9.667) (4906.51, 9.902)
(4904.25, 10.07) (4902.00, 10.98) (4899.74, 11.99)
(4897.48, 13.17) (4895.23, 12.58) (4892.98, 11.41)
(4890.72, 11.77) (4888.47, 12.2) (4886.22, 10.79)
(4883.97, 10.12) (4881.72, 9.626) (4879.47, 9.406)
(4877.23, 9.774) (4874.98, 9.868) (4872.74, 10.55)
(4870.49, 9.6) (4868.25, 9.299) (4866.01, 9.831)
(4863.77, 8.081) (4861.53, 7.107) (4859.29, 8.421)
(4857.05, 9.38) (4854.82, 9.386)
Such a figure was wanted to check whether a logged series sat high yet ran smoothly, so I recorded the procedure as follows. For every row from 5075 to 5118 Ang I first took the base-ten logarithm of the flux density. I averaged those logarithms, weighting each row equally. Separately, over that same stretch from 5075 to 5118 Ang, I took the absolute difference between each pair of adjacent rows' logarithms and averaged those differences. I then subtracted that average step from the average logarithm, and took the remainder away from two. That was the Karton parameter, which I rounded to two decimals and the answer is 1.02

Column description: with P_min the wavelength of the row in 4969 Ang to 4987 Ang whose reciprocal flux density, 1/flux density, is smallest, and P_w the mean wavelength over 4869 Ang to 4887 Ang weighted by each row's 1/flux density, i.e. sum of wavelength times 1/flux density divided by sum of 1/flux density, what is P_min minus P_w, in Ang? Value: 96.5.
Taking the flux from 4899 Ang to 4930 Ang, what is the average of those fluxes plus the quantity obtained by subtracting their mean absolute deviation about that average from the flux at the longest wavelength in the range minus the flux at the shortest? 8.2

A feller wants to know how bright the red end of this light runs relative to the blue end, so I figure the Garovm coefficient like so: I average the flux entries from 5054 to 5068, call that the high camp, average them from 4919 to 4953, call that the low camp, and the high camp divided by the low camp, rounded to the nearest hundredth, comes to 1.02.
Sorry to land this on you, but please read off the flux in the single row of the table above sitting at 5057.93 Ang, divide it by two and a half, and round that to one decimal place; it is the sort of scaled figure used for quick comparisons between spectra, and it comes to 3.9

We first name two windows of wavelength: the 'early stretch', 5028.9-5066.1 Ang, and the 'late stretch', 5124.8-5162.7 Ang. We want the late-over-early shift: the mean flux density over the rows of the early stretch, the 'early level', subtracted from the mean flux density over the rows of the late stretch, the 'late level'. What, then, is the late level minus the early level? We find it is -0.51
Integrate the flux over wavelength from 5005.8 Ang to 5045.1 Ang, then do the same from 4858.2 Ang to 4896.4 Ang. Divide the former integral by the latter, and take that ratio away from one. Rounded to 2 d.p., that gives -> -0.08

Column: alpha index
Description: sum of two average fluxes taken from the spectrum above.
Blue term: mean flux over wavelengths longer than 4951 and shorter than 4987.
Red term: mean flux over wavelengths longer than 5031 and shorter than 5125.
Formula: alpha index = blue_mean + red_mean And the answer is 20.4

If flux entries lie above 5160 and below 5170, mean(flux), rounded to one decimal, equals 9.1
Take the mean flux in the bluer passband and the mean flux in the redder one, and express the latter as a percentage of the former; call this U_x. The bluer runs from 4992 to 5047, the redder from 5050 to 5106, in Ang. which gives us 96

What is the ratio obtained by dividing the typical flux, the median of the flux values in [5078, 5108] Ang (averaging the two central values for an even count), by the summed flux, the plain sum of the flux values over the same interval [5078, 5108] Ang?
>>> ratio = 0.075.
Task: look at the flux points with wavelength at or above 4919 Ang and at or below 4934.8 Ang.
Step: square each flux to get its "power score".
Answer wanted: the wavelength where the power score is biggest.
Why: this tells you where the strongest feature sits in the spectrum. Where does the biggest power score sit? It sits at 4926.89 Ang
